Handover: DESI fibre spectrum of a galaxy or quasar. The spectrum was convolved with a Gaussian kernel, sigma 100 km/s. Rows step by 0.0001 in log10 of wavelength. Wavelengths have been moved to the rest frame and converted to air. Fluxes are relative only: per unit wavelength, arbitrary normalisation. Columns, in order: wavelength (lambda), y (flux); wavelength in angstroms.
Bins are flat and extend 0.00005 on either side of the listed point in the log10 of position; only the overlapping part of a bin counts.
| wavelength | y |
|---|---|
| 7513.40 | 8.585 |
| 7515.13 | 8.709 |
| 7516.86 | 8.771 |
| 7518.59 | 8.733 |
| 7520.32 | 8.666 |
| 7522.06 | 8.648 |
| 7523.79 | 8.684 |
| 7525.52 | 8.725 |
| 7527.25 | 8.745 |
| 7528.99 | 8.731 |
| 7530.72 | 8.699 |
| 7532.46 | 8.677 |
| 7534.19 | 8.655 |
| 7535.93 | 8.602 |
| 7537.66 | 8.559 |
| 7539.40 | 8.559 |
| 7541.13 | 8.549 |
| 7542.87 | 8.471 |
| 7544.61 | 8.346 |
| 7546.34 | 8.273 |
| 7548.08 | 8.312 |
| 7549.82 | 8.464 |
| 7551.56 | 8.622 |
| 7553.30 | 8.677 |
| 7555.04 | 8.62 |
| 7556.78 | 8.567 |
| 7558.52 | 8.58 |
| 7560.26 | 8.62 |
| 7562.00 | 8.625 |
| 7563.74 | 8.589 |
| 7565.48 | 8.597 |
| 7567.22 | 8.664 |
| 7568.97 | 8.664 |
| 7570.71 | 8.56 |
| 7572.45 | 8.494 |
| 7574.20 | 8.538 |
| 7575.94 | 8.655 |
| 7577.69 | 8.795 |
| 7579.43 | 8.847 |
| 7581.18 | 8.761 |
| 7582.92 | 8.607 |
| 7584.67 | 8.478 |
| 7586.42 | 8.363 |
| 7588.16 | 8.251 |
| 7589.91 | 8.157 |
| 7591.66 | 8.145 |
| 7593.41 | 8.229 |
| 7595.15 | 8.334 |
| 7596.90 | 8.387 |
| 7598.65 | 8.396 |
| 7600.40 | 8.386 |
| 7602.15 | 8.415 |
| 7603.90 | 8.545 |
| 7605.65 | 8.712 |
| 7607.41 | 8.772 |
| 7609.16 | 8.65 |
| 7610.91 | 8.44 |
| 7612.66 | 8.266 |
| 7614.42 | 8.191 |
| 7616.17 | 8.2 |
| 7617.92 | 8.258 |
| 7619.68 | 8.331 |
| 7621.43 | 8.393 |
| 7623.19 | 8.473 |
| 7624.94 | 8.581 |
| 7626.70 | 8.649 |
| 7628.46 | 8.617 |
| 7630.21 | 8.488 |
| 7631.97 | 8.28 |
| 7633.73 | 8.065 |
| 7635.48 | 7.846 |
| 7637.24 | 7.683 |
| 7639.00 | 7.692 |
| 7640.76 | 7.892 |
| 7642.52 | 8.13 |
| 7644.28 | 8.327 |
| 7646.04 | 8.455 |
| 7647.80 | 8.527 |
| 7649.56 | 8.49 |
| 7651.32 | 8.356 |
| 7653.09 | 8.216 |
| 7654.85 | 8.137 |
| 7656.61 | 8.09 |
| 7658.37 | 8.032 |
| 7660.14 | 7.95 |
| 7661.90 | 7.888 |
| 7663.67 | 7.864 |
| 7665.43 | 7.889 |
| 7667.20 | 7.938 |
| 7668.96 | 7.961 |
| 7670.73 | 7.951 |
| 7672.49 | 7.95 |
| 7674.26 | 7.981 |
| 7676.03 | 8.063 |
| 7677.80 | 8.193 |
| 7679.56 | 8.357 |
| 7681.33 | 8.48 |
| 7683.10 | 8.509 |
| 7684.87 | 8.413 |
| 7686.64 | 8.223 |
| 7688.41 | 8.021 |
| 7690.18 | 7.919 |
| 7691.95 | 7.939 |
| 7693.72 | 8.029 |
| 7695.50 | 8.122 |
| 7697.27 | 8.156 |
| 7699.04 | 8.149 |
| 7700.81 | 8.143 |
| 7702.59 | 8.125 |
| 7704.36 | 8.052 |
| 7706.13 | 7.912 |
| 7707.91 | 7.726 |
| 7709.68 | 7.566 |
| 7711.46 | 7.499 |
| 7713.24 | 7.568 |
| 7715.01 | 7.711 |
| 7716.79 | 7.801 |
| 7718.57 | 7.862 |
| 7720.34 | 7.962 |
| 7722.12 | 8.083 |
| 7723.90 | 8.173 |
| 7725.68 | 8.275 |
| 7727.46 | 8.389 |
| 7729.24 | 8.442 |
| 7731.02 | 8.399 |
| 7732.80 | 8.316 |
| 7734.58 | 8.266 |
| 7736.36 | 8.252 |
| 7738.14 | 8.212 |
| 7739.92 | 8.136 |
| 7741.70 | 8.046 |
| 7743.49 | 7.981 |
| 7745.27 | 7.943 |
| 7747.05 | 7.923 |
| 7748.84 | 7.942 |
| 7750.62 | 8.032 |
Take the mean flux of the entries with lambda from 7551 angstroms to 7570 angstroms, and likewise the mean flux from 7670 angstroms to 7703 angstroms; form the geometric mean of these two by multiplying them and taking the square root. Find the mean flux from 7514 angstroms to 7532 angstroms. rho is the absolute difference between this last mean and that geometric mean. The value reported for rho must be 0.33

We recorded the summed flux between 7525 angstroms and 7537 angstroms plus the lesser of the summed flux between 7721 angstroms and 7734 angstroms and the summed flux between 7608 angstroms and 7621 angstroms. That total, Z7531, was 119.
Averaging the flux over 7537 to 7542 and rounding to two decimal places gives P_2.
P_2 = 8.56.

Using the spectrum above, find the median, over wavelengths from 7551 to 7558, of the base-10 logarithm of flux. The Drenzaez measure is 0.936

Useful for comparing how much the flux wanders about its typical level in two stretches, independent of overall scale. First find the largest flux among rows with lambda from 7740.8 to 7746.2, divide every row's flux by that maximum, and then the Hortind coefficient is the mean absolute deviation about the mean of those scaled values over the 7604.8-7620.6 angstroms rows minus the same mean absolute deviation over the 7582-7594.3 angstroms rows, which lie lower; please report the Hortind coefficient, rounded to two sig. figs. 0.0067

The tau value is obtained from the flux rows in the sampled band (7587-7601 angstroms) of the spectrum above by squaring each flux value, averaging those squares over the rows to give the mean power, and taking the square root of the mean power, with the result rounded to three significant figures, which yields 8.29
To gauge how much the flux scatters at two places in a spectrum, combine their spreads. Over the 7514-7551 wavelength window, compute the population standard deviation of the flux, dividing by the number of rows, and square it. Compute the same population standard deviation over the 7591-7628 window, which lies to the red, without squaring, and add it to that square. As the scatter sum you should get 0.20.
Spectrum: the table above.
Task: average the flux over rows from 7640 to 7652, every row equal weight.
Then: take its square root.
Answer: 2.88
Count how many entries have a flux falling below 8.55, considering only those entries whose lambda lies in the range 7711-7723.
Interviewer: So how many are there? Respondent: 7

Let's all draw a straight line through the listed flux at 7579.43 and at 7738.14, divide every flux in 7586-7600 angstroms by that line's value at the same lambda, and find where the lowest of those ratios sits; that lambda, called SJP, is 7591.66 angstroms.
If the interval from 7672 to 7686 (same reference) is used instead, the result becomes 7672.49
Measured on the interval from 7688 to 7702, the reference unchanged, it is 7690.18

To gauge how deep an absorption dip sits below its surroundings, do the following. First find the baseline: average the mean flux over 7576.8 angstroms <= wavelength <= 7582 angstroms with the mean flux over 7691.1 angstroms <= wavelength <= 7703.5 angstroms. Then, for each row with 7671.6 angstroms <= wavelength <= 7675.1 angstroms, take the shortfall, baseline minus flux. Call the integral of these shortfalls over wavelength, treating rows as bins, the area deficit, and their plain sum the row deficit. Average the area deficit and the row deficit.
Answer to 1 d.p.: 1.3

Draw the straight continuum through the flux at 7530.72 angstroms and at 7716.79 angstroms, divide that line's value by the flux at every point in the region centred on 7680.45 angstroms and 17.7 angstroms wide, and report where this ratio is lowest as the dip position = 7683.10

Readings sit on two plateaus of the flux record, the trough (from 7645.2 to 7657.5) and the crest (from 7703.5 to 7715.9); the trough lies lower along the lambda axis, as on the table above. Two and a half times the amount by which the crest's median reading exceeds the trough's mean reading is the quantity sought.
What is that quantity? -1.5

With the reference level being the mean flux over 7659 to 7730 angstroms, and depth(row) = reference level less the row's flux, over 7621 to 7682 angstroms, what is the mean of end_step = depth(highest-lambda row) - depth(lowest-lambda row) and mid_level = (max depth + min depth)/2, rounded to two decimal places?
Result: -0.11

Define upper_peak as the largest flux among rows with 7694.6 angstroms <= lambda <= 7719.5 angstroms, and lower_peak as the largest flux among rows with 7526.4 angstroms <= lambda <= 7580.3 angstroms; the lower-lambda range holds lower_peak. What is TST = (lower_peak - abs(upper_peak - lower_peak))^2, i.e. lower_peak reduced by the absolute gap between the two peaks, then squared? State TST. 67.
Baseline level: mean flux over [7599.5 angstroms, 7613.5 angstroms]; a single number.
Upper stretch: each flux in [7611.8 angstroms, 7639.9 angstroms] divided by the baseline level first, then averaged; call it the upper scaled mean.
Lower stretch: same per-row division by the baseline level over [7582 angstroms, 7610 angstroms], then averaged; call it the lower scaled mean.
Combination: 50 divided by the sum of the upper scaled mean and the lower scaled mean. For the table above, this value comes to 25.6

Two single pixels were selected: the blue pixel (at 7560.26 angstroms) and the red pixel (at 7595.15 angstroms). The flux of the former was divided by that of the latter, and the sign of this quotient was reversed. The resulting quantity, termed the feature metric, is -1.03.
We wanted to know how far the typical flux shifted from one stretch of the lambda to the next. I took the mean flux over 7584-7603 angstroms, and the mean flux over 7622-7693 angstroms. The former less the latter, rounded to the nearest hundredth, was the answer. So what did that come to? 0.16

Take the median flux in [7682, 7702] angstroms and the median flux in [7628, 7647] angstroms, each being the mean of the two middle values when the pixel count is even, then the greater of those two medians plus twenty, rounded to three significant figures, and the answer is 28.1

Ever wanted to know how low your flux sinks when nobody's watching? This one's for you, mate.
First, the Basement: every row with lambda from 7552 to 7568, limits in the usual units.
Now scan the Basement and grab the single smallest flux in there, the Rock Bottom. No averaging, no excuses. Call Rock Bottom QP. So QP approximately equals 8.567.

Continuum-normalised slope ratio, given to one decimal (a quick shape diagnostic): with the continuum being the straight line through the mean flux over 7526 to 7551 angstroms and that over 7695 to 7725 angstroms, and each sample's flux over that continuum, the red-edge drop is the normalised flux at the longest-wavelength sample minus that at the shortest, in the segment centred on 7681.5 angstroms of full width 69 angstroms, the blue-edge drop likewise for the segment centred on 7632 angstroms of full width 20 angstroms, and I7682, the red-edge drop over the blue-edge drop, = 1.1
